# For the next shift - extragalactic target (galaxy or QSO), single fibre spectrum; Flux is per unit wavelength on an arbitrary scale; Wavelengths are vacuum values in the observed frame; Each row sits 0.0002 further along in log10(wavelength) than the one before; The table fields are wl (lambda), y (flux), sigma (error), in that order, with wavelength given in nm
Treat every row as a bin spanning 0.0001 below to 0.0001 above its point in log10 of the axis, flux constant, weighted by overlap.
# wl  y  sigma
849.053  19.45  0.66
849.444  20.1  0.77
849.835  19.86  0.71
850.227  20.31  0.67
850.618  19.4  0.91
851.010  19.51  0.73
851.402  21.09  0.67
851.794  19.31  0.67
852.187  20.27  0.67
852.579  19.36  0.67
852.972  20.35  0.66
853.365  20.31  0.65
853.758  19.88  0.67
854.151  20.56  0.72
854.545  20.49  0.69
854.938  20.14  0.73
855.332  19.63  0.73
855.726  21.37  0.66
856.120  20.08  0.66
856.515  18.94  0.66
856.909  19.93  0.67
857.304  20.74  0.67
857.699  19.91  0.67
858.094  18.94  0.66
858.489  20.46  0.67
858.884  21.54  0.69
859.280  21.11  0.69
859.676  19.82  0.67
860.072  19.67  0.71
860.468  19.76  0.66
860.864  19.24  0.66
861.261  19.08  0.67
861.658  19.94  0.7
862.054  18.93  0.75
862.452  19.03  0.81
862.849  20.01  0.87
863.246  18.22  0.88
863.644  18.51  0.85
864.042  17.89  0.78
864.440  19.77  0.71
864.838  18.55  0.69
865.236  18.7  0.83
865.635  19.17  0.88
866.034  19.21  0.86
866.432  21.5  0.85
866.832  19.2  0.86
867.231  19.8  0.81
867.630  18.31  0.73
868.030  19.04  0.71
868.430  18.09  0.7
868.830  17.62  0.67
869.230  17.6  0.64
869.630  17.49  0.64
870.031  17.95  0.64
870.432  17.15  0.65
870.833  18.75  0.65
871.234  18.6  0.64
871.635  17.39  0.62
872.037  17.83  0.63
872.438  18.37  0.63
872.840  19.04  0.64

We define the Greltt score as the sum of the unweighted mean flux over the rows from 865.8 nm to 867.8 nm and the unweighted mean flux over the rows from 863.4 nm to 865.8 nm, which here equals 38.4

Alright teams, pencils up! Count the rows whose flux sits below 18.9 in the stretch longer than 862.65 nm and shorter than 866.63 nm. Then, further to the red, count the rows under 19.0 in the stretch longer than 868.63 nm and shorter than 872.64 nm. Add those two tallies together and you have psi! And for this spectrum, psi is 15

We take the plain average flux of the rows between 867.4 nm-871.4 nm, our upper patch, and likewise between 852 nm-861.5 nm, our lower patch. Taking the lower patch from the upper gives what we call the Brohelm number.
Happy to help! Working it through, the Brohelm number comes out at -2.0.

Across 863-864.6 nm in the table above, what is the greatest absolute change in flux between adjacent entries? 1.9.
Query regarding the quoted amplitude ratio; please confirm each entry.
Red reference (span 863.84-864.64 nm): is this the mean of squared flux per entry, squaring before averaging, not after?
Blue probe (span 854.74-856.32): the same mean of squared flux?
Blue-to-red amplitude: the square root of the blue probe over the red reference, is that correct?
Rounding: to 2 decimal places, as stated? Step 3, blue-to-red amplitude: 1.08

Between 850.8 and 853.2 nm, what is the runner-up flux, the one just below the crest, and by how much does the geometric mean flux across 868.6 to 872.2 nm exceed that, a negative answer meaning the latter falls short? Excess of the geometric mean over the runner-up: -2.54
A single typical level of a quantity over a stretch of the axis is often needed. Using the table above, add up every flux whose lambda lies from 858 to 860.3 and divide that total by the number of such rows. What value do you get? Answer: 20.3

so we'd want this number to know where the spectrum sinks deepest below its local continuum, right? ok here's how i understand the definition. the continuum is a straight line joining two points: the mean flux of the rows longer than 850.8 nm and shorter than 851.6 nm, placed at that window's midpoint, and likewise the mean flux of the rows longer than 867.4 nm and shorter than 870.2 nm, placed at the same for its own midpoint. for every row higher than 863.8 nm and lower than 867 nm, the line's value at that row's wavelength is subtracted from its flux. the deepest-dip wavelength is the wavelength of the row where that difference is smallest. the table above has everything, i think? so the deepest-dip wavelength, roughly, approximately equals 864.042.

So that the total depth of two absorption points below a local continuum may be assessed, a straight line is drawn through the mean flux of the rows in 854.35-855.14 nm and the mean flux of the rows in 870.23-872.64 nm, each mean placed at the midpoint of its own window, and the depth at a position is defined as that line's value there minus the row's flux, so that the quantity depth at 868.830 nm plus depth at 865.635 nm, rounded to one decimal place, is 0.4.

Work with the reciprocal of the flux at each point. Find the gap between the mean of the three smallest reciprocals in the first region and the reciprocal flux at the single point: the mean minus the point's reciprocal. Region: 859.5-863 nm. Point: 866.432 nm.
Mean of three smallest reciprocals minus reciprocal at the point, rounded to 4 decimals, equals 0.0037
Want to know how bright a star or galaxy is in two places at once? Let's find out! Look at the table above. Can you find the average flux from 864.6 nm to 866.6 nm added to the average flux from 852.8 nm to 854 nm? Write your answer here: 39.6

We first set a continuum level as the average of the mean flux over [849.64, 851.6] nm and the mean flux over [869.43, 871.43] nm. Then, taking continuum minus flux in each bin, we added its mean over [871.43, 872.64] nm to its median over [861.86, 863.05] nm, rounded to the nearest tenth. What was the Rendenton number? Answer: 1.1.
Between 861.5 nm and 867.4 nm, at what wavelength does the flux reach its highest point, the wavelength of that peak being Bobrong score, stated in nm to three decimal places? 866.432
